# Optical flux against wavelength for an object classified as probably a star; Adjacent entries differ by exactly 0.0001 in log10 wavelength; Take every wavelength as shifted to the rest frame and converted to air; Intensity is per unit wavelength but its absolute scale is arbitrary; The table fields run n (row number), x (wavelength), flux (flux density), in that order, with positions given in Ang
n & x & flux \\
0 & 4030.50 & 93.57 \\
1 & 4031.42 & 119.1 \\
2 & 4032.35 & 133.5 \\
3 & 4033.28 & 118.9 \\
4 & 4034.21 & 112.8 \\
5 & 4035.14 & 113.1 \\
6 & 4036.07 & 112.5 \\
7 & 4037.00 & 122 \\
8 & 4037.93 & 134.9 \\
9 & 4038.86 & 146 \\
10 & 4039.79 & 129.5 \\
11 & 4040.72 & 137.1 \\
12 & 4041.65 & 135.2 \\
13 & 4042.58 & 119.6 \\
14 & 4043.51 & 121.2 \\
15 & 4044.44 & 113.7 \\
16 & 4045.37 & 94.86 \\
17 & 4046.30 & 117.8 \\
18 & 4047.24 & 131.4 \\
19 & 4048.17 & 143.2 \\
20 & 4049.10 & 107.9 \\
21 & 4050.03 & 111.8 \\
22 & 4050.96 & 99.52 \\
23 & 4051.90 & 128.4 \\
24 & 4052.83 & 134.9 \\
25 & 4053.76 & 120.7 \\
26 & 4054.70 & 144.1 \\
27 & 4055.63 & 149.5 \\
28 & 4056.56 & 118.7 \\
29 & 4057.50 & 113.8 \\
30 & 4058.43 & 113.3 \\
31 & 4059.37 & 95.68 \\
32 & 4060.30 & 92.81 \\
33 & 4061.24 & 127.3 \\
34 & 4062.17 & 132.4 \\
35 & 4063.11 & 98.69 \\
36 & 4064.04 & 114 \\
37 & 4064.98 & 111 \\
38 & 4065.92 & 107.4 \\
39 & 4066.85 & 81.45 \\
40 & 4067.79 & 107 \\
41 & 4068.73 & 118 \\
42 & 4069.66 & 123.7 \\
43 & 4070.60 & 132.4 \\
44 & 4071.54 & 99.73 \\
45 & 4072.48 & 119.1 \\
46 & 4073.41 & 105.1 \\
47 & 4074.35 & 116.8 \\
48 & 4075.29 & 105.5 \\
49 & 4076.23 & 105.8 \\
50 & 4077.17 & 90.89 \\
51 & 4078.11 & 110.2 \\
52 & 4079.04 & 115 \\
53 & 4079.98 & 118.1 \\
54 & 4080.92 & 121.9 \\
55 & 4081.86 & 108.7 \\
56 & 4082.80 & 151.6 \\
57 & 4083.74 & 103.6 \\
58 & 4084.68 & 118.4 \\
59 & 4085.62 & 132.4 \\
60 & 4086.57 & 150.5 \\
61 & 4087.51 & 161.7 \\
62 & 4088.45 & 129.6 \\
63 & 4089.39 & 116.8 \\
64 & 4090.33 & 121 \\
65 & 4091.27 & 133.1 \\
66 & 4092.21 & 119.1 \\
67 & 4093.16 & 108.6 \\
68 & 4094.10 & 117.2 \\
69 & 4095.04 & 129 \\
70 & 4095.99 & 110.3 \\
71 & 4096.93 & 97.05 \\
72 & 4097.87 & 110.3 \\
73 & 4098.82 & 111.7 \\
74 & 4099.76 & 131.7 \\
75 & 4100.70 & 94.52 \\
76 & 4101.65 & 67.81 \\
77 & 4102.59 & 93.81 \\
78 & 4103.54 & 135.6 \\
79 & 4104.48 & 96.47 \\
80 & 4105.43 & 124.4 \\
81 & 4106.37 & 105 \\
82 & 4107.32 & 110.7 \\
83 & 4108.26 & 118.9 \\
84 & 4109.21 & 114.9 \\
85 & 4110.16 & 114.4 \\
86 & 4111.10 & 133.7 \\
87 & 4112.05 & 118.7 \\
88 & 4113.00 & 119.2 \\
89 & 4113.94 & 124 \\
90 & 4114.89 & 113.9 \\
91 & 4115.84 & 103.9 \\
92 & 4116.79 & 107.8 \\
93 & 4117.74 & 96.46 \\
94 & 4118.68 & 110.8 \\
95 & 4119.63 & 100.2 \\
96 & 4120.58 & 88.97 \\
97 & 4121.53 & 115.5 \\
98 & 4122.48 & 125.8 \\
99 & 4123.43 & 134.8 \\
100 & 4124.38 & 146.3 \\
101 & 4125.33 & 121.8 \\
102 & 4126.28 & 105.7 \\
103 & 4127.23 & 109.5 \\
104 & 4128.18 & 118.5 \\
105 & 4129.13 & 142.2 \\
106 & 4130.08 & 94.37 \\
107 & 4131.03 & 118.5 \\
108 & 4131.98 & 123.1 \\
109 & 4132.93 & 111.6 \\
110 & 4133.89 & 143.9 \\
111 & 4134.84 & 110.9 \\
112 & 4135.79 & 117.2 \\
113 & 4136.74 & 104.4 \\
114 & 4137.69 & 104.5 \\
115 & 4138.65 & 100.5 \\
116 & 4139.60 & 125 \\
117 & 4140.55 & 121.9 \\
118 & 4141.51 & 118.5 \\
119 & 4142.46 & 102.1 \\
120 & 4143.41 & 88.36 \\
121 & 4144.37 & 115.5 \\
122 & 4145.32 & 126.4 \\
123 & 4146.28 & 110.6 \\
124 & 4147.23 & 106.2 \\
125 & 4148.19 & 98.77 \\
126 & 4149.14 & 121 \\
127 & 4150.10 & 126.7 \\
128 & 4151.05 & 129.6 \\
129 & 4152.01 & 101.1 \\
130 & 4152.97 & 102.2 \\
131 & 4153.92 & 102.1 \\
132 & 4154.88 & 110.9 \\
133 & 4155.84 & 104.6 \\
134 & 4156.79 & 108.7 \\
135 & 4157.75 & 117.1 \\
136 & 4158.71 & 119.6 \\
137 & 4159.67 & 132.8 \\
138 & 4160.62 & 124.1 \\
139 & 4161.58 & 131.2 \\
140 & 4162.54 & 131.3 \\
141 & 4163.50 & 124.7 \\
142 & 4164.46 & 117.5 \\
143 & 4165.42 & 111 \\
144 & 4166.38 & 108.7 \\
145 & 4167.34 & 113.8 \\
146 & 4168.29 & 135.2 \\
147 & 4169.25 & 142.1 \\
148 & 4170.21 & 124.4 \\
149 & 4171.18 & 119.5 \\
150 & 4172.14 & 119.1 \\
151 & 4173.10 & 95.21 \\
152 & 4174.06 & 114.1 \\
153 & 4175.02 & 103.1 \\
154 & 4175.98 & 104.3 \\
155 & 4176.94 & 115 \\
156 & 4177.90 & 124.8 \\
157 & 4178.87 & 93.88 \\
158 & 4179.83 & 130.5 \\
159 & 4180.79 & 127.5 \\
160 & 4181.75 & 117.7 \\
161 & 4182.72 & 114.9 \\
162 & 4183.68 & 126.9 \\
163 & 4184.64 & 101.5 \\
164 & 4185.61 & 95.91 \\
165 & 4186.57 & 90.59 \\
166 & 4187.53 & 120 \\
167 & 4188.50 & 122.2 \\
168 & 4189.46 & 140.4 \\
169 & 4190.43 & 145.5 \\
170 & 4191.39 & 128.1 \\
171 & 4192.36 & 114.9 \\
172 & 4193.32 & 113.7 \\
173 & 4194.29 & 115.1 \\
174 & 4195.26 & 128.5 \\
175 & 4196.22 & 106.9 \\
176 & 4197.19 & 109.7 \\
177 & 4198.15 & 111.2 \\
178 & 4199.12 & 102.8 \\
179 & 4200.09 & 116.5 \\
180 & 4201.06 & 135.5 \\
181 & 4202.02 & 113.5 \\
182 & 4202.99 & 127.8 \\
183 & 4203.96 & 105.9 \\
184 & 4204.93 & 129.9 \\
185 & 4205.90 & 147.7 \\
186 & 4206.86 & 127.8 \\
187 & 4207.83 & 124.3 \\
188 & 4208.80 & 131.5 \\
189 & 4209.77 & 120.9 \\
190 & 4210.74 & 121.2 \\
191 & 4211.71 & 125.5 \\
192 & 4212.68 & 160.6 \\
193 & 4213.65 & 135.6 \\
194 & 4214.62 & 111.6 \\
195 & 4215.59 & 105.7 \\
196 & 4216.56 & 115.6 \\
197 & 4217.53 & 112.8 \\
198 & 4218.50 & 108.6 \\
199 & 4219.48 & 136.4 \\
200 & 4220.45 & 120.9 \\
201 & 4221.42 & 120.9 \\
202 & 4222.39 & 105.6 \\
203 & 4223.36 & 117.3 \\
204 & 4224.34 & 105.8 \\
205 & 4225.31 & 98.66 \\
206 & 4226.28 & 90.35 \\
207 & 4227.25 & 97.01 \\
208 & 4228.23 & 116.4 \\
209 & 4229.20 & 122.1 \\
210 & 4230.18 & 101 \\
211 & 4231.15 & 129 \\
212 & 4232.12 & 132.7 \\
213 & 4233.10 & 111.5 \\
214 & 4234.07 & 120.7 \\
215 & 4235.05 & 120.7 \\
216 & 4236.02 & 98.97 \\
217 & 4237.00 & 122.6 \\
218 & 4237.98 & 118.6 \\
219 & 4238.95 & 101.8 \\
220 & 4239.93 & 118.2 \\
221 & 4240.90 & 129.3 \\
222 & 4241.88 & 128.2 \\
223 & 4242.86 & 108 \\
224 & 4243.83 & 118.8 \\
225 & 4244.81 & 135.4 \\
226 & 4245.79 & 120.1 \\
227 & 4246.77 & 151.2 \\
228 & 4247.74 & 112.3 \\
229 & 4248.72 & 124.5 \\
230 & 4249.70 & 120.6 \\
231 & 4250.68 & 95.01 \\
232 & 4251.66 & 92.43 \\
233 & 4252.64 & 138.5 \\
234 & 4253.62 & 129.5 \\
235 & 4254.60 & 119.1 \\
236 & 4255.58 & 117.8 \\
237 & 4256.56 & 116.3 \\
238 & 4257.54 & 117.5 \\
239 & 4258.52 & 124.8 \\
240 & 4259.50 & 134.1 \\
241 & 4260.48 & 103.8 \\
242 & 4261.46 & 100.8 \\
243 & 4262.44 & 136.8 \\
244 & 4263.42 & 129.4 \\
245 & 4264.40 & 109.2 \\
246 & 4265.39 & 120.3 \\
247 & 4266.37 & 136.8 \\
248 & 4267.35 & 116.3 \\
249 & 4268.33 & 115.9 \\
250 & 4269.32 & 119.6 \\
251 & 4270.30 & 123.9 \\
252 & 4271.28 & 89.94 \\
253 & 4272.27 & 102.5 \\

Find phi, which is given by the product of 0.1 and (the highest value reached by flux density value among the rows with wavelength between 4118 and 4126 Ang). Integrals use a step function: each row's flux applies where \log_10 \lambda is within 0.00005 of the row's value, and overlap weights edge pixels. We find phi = 14.6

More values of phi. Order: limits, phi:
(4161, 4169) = 13.5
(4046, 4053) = 14.3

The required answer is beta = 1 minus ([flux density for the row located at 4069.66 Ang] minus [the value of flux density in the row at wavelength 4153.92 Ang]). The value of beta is -21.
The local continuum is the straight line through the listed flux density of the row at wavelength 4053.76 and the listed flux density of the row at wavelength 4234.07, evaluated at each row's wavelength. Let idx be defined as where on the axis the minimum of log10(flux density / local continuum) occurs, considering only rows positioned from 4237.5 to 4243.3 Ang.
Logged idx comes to 4238.95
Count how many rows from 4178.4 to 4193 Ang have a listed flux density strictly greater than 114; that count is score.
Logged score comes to 11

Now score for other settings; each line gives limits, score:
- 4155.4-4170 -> 10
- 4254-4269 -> 12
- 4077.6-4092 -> 12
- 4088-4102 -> 8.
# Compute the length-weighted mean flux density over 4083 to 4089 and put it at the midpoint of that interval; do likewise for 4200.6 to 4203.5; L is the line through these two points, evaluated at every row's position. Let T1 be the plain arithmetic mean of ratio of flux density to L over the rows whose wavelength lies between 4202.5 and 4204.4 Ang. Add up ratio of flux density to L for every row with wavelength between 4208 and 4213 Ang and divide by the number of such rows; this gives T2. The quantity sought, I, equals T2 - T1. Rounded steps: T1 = 0.93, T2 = 1.06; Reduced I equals 0.12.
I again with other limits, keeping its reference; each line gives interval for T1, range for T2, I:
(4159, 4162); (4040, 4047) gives -0.13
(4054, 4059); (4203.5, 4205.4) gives 0.00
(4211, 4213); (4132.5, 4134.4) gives -0.16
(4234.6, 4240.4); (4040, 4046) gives -0.04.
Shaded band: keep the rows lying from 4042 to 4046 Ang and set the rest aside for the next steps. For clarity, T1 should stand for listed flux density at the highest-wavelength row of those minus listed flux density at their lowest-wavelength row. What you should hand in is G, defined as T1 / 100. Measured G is -0.2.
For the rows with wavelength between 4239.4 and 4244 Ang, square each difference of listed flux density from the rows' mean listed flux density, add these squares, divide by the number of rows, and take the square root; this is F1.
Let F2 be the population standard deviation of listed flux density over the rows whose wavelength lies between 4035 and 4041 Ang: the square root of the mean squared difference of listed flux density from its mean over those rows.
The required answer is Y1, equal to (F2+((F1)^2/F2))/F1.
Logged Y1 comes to 2.17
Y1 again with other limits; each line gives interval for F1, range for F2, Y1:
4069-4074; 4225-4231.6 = 2.01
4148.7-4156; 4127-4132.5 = 2.07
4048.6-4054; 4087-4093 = 2.05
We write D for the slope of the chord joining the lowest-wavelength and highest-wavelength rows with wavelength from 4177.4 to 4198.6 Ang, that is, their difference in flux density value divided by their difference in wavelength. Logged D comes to -0.7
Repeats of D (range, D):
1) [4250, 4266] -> 1.7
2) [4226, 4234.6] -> 3.9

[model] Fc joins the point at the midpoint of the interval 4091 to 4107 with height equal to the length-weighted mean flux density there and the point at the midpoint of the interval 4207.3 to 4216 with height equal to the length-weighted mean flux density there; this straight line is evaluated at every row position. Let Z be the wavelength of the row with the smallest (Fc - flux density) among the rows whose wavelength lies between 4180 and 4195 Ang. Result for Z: 4190.43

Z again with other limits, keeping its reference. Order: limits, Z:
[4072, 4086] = 4082.80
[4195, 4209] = 4205.90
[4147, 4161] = 4159.67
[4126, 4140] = 4133.89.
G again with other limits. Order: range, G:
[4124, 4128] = -0.4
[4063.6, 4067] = -0.3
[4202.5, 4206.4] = 0.2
